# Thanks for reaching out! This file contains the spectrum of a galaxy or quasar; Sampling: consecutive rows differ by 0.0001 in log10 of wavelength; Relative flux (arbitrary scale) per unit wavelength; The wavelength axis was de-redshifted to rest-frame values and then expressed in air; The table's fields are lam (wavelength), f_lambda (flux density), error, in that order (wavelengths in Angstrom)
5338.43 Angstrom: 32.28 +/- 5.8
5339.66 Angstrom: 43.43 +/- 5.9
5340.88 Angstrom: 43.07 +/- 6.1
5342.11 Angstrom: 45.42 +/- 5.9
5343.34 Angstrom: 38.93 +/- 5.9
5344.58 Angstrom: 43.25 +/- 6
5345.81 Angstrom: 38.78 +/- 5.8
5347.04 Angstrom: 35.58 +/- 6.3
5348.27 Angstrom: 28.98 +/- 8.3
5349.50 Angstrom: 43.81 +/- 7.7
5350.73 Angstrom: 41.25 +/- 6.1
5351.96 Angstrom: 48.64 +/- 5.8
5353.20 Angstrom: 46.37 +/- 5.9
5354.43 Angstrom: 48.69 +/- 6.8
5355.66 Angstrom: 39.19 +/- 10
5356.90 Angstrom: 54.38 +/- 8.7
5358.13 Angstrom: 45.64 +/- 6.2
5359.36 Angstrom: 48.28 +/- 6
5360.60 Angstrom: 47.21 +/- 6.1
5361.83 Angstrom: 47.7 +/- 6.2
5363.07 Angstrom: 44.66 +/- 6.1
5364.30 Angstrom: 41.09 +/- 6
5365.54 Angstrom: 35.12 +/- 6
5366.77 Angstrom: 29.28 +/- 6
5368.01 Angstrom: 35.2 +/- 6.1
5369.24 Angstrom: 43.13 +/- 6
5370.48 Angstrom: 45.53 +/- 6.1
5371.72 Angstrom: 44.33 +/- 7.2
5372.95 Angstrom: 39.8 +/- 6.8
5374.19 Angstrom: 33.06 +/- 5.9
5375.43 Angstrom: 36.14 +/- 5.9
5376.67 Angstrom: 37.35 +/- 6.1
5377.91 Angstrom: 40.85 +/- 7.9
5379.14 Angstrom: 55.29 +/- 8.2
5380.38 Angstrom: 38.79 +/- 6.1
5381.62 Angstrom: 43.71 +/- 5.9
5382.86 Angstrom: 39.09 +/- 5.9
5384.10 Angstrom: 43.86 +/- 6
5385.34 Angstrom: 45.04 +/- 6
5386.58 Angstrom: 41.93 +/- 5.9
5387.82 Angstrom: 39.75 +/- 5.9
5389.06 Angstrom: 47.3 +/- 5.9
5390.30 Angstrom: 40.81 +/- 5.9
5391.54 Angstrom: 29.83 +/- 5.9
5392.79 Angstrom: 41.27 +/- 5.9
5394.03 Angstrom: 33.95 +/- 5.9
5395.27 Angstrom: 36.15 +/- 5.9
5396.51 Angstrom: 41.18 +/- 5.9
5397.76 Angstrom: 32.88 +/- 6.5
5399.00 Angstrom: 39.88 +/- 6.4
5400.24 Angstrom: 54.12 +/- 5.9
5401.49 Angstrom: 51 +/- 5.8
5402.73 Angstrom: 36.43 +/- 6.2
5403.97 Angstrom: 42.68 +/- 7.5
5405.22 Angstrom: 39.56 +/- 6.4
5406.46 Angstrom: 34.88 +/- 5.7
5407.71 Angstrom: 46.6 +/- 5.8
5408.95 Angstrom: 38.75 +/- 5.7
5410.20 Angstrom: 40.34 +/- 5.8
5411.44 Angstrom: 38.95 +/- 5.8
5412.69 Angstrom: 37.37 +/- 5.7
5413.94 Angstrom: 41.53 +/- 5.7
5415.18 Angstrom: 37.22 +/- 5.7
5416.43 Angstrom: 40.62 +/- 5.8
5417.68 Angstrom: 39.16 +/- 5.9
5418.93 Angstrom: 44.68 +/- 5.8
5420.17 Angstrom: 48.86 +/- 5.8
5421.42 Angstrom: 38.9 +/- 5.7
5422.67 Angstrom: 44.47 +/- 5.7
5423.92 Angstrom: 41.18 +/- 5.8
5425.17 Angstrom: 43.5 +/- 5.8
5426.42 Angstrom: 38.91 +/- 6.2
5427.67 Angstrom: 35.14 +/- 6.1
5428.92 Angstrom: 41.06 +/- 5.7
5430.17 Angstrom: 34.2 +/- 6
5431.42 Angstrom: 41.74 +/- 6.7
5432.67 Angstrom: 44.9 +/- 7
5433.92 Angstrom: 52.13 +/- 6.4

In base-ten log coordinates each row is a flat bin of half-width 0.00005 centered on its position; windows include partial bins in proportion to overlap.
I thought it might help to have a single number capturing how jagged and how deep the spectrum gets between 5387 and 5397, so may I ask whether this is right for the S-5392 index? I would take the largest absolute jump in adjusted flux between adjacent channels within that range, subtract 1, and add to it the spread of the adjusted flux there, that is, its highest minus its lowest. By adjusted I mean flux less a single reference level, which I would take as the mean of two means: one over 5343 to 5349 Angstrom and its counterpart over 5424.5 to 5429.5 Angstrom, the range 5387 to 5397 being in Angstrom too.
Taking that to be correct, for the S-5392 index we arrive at 28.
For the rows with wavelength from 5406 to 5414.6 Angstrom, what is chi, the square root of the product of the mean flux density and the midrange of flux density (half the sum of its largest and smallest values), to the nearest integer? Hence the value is 40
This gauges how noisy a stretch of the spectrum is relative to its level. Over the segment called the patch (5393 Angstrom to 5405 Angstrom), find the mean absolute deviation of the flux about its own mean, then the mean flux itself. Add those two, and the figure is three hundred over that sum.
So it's 6.45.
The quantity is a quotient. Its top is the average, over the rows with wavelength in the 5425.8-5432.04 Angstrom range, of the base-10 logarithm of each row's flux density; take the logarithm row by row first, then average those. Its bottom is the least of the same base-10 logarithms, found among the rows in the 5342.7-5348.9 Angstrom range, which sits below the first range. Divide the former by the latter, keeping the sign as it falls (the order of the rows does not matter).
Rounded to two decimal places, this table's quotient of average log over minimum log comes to 1.08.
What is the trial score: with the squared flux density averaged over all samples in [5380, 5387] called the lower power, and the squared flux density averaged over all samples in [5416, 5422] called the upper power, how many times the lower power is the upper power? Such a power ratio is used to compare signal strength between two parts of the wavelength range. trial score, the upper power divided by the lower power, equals 1.02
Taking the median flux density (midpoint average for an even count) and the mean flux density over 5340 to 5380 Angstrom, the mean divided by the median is 0.976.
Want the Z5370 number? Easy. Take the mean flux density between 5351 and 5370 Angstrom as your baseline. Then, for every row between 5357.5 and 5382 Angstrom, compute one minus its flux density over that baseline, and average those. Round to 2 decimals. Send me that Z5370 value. 0.05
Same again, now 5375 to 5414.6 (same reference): 0.06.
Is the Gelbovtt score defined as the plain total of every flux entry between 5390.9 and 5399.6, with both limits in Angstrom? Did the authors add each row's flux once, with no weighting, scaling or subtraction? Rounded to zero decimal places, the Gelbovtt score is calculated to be 255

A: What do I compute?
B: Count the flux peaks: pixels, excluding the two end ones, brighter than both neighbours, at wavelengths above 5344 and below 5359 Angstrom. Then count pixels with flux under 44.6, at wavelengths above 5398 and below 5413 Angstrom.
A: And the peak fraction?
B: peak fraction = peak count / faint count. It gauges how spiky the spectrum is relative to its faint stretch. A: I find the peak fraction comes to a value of 0.44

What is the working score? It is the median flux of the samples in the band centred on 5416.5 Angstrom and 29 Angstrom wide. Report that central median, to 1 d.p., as 39.6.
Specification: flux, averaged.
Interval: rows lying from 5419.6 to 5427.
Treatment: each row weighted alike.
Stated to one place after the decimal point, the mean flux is 42.6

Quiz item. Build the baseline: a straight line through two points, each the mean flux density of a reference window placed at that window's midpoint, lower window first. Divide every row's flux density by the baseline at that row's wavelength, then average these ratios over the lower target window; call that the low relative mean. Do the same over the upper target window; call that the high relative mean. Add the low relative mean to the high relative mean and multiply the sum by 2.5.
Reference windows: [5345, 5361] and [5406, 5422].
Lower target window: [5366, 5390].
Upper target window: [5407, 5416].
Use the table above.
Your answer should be 4.88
